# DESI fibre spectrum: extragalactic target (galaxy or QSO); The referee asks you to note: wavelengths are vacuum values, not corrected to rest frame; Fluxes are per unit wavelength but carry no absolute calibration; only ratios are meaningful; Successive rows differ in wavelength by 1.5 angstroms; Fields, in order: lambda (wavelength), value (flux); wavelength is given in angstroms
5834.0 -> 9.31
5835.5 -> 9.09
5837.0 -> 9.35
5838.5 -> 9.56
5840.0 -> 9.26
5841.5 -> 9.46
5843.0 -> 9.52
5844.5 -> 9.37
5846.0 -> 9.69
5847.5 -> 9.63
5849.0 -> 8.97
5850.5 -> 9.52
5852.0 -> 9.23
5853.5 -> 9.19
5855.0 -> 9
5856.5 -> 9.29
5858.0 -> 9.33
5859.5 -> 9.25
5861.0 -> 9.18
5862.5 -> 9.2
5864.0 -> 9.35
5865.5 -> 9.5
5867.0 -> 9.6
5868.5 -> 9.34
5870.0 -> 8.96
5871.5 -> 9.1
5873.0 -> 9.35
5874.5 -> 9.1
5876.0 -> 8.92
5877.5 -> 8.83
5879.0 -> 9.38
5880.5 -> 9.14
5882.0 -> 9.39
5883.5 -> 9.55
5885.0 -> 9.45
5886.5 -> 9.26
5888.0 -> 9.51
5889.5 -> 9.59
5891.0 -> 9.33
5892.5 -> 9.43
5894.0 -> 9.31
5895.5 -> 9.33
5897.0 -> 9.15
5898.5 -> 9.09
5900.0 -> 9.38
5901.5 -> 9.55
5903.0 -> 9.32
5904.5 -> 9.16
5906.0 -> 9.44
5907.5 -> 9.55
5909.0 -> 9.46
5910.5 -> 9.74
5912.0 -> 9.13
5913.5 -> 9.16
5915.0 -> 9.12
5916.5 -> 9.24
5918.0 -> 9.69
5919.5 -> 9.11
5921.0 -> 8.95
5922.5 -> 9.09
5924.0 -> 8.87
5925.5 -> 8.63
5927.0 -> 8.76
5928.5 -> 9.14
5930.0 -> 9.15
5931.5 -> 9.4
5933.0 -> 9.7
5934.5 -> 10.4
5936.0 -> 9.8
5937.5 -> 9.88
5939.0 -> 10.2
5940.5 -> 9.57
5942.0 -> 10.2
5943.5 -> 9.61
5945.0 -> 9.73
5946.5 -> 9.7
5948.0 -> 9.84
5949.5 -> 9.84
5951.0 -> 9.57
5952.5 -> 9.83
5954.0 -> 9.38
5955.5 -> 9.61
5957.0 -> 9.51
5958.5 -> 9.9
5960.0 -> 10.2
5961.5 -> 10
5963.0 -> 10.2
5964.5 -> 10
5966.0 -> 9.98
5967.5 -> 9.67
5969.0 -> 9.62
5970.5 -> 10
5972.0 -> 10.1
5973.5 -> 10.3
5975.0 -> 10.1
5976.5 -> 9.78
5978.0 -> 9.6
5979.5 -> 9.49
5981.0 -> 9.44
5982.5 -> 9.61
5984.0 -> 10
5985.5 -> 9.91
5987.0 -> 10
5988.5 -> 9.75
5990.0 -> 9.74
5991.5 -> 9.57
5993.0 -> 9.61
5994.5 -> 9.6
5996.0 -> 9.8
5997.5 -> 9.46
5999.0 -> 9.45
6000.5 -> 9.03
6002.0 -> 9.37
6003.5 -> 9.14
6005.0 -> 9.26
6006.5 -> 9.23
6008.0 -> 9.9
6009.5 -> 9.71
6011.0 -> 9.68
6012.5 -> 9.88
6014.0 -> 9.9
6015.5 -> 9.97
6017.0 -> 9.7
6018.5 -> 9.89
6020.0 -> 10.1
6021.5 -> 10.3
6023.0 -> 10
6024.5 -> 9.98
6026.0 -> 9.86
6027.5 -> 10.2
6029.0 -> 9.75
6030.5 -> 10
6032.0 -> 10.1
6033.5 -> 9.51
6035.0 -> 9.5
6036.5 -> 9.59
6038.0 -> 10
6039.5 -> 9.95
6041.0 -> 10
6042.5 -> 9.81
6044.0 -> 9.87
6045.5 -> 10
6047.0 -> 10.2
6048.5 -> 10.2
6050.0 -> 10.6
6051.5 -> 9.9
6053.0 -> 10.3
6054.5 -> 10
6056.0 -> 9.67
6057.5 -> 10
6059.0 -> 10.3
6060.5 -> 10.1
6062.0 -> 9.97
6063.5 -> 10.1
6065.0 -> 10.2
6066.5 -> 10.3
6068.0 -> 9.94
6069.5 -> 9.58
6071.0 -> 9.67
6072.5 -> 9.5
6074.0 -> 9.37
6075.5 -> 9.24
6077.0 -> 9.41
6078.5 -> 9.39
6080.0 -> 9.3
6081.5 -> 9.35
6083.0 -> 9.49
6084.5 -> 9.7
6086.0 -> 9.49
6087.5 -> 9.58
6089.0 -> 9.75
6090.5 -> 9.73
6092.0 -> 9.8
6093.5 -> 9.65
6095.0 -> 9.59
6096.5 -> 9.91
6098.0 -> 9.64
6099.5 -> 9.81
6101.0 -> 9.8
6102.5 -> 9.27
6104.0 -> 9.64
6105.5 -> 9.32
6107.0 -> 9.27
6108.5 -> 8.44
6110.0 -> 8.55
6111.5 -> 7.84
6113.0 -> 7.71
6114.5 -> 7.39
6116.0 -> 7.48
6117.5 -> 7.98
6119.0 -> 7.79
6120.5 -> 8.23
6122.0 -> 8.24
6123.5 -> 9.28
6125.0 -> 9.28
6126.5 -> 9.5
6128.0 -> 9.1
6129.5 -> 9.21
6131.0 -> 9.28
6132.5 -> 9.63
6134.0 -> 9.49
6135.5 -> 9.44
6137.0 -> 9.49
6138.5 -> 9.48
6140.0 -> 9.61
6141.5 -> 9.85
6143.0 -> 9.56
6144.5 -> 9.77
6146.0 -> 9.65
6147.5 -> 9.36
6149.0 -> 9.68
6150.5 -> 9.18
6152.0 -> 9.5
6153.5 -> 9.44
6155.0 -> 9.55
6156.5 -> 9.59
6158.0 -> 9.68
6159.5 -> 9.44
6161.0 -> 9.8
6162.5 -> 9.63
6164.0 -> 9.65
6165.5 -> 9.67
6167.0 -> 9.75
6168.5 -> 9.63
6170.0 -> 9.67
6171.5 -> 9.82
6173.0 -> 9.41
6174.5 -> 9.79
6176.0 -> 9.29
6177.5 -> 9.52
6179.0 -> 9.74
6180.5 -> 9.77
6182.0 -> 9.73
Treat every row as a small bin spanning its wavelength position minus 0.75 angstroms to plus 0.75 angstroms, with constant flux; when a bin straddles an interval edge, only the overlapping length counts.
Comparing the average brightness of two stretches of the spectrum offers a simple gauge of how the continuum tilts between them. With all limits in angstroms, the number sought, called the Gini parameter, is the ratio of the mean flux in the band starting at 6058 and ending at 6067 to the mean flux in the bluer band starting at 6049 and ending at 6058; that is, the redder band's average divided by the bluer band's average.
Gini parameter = 1.01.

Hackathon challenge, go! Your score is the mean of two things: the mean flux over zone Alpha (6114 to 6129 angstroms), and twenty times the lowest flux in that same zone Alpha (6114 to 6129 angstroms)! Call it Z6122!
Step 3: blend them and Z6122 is 78.1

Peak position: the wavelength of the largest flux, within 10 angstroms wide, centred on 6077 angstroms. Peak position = 6072.5 angstroms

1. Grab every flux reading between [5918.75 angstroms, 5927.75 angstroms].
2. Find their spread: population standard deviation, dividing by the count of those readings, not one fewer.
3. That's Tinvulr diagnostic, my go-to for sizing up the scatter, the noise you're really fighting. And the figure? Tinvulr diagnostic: 0.17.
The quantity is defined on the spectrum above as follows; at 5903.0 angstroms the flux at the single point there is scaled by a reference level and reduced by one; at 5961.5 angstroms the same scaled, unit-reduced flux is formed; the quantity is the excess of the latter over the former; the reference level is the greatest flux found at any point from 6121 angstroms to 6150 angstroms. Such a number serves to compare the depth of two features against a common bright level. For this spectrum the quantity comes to 0.069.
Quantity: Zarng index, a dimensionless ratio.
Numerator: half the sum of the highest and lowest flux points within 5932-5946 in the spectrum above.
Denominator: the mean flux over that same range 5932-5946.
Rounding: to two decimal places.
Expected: 1.01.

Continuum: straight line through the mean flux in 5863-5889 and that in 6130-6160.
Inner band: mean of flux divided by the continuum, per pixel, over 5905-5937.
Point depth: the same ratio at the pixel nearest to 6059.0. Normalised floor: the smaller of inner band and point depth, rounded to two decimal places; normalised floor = 1.00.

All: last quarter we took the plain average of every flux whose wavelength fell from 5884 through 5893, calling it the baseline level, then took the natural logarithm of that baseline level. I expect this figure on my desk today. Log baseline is 2.24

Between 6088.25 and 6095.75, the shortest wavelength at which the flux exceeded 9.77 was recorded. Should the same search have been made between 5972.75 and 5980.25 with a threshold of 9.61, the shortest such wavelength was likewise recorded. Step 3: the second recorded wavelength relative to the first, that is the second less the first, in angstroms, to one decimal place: -118.5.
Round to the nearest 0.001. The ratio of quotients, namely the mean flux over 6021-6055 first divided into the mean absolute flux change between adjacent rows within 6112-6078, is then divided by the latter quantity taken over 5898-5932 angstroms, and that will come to 0.100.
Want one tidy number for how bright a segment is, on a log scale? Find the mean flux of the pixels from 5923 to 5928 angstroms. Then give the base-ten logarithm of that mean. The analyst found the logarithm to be 0.94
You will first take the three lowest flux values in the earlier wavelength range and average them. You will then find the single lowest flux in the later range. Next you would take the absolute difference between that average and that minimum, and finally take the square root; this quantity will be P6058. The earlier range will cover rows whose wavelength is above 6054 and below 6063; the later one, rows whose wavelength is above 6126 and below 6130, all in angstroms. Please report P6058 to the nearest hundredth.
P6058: 0.88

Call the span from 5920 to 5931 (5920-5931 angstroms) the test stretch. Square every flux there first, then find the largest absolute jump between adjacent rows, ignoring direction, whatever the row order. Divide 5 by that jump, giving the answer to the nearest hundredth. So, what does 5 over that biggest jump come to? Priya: 0.74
